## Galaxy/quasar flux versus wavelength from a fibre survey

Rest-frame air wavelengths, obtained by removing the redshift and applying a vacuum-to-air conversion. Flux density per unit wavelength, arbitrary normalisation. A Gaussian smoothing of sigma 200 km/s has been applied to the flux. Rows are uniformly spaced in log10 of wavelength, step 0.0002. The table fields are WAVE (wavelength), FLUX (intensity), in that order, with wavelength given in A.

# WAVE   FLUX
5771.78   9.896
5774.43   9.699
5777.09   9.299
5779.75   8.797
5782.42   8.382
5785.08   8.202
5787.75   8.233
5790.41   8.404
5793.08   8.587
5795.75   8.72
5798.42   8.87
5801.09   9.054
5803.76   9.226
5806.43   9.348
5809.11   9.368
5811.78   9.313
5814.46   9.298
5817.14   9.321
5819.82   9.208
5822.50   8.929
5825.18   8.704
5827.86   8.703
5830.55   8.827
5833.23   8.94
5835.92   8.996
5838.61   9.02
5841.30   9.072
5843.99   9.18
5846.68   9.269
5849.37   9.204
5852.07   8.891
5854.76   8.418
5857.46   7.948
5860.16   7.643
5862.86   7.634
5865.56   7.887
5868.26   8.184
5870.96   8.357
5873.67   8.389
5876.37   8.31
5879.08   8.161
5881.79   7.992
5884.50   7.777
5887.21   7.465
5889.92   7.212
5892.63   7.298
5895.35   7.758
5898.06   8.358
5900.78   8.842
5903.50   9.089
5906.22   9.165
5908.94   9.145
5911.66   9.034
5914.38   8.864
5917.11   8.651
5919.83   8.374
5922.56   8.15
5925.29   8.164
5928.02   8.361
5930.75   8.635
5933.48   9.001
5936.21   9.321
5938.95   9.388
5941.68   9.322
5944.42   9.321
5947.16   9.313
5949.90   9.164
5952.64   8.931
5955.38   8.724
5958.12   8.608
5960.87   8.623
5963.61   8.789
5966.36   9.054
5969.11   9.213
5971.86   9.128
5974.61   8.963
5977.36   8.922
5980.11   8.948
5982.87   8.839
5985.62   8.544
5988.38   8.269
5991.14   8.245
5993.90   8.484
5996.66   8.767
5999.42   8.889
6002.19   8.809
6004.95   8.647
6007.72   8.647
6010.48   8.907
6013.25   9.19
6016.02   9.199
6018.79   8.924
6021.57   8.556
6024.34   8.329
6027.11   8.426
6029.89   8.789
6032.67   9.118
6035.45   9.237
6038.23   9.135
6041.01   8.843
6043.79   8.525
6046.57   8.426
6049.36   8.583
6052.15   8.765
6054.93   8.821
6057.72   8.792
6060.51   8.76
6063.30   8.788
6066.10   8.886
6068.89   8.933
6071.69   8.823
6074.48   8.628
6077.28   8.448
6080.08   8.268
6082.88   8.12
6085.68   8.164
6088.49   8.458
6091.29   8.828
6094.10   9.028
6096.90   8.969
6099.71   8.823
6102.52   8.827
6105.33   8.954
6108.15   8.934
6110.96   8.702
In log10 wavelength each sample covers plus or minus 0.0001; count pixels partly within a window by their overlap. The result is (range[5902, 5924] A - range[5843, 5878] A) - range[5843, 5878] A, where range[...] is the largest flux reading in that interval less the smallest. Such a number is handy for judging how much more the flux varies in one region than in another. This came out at -2.3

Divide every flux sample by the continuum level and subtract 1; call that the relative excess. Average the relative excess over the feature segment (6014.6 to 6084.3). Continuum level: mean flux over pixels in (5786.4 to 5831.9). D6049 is -0.025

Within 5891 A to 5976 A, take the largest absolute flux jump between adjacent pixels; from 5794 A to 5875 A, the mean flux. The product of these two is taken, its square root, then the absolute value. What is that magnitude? 2.3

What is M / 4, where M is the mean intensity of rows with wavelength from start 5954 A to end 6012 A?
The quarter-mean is 2.19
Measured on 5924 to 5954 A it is 2.25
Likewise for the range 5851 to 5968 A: 2.13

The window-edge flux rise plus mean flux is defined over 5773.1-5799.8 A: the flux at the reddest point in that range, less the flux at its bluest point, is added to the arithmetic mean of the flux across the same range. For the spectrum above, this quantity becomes 7.9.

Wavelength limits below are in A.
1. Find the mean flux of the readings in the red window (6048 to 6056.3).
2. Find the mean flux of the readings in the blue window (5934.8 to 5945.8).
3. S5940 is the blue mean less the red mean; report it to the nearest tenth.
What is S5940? 0.6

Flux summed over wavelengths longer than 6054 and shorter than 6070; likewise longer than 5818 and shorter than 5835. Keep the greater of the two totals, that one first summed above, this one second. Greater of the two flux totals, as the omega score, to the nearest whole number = 53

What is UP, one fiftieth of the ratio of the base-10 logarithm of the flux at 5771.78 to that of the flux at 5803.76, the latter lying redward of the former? 0.0206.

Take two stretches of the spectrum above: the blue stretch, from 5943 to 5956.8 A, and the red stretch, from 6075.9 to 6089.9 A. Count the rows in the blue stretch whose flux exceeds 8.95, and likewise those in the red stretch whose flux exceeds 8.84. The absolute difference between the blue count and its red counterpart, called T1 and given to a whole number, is 3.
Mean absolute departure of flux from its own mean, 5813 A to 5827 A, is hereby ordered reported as 0.220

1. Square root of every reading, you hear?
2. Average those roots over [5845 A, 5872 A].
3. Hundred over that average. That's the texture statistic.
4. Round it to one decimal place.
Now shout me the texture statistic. 34.6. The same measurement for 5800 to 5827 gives 33.0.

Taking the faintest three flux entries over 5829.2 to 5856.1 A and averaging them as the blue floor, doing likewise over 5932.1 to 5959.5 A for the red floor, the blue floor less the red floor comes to 0.0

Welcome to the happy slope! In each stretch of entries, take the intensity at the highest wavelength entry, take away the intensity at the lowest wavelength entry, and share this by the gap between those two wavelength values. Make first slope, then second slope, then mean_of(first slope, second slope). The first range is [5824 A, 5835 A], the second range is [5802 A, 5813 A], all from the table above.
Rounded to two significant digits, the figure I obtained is 0.020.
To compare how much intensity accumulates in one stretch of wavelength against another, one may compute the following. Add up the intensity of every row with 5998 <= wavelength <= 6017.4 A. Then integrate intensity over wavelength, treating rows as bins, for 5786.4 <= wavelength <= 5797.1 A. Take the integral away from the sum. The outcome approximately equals -28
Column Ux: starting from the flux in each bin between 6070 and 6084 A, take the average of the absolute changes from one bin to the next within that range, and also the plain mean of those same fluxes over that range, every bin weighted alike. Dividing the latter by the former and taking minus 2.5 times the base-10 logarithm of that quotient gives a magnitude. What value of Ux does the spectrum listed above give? -4.21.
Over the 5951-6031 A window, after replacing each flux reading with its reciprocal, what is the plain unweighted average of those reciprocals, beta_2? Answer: 0.1141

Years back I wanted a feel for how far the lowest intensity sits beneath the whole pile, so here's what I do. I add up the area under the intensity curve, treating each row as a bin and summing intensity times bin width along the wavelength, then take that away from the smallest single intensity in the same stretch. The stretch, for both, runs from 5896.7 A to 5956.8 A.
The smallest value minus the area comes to -525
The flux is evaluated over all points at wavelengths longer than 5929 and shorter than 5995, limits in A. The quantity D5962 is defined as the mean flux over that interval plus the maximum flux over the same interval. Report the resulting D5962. 18.3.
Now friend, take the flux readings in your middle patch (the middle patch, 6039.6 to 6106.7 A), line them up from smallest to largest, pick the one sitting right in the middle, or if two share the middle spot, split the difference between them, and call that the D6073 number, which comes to 8.79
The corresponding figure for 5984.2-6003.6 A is 8.54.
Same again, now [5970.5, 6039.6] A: 8.84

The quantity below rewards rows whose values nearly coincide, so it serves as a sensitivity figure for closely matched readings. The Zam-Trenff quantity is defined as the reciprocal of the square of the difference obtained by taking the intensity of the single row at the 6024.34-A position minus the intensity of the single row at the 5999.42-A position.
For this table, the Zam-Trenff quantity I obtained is 3.2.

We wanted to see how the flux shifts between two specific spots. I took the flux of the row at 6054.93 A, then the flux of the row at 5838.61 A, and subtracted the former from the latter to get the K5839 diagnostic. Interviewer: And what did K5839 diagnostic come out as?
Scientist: 0.2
